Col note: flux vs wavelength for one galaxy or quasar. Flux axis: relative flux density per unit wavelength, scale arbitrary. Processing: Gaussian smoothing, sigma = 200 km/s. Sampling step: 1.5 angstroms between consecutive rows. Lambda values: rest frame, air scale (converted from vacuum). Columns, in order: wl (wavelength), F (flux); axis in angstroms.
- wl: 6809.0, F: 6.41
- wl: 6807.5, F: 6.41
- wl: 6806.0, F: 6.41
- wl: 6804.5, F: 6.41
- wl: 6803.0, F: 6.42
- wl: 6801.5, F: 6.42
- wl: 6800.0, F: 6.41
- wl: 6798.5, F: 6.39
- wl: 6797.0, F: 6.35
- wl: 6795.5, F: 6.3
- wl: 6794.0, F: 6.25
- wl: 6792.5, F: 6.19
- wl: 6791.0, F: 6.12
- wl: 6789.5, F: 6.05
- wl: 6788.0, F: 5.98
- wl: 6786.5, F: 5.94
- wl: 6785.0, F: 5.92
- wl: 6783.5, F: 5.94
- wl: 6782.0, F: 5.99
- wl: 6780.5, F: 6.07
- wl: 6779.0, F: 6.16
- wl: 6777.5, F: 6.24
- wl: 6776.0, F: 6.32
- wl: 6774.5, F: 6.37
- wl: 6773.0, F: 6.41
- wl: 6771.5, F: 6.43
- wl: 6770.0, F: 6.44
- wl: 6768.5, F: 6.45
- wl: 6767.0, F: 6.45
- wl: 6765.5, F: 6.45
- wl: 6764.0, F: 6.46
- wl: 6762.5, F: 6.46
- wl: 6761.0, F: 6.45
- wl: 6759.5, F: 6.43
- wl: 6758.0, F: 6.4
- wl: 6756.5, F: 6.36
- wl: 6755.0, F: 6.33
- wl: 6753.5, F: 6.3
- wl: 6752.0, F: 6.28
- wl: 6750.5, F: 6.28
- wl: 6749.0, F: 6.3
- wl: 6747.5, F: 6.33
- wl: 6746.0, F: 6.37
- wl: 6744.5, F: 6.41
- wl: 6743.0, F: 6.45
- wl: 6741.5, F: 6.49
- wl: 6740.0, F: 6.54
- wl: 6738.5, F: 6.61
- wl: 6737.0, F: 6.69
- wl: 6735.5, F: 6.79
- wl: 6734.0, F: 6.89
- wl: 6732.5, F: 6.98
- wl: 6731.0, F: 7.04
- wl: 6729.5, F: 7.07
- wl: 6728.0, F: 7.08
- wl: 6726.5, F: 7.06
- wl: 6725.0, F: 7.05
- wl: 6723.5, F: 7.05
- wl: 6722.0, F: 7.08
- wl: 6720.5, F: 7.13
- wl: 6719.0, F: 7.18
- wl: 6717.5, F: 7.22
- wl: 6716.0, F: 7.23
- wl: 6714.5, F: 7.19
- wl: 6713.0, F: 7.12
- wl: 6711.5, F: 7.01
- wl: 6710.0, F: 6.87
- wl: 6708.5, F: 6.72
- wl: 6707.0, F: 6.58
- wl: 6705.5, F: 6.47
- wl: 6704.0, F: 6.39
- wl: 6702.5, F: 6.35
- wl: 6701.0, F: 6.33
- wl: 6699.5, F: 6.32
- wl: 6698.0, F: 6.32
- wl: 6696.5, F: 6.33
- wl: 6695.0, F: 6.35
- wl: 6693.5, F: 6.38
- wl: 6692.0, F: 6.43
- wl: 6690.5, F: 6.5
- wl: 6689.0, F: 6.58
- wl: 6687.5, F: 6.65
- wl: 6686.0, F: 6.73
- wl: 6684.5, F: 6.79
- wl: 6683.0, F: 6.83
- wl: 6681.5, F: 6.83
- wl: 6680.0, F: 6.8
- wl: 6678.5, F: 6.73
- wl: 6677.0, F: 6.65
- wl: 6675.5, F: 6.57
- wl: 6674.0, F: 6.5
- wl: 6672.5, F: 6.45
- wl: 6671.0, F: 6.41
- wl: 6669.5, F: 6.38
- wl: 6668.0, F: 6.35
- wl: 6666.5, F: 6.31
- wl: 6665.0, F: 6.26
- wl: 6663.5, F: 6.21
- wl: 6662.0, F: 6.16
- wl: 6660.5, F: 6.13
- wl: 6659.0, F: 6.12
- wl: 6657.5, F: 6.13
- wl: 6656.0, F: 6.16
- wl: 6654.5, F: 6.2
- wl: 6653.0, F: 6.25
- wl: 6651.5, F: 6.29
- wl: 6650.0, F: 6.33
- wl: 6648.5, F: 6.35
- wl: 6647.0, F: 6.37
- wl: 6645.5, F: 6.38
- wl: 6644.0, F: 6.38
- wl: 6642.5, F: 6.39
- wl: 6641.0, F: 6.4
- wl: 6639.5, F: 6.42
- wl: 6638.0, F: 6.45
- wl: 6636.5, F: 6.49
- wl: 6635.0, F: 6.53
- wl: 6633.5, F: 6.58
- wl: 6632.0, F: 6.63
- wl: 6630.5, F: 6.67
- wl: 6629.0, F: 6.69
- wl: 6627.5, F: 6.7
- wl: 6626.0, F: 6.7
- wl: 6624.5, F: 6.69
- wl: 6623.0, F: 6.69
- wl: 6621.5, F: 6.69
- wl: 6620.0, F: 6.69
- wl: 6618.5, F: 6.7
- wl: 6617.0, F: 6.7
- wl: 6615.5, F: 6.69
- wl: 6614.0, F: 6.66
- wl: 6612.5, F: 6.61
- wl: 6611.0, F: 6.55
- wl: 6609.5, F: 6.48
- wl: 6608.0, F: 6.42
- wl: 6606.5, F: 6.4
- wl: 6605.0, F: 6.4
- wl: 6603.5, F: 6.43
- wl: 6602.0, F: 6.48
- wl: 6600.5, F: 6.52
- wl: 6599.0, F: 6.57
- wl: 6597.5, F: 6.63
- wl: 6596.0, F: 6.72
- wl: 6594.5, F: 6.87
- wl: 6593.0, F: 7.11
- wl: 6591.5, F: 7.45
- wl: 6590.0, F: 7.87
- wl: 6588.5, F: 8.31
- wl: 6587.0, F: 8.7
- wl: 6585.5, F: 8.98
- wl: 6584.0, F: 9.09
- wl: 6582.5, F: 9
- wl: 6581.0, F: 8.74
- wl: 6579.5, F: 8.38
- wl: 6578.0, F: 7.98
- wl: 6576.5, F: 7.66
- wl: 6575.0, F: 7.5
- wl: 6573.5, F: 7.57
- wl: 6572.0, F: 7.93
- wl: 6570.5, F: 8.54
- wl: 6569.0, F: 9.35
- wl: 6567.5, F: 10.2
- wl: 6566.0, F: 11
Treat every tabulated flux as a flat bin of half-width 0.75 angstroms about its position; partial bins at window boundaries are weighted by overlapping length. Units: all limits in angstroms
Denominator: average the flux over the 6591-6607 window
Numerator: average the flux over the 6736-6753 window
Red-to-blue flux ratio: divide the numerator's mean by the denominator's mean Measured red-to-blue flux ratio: 0.96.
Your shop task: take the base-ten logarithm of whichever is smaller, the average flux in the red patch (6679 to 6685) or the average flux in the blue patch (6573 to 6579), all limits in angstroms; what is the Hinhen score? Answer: 0.833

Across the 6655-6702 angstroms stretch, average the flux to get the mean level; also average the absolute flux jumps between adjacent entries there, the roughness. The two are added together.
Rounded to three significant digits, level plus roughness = 6.48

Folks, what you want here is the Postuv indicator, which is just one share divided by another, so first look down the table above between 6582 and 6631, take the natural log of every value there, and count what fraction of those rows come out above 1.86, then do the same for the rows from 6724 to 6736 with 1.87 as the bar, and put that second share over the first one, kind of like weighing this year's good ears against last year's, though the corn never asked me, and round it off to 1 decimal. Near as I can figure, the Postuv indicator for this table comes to 1.1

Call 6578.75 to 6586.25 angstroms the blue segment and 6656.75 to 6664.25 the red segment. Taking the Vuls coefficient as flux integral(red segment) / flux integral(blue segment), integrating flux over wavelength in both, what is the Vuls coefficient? 0.70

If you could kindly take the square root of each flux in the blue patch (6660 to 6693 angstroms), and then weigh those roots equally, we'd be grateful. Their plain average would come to 2.55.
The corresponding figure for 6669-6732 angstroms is 2.59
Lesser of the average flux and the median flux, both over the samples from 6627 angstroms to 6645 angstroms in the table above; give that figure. 6.5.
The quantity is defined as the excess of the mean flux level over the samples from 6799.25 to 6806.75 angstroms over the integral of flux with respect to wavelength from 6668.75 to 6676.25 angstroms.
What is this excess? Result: -42.1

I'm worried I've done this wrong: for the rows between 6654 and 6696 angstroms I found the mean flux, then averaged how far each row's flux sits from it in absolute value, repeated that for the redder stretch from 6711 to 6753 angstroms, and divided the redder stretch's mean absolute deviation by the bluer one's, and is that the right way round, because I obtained 1.5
